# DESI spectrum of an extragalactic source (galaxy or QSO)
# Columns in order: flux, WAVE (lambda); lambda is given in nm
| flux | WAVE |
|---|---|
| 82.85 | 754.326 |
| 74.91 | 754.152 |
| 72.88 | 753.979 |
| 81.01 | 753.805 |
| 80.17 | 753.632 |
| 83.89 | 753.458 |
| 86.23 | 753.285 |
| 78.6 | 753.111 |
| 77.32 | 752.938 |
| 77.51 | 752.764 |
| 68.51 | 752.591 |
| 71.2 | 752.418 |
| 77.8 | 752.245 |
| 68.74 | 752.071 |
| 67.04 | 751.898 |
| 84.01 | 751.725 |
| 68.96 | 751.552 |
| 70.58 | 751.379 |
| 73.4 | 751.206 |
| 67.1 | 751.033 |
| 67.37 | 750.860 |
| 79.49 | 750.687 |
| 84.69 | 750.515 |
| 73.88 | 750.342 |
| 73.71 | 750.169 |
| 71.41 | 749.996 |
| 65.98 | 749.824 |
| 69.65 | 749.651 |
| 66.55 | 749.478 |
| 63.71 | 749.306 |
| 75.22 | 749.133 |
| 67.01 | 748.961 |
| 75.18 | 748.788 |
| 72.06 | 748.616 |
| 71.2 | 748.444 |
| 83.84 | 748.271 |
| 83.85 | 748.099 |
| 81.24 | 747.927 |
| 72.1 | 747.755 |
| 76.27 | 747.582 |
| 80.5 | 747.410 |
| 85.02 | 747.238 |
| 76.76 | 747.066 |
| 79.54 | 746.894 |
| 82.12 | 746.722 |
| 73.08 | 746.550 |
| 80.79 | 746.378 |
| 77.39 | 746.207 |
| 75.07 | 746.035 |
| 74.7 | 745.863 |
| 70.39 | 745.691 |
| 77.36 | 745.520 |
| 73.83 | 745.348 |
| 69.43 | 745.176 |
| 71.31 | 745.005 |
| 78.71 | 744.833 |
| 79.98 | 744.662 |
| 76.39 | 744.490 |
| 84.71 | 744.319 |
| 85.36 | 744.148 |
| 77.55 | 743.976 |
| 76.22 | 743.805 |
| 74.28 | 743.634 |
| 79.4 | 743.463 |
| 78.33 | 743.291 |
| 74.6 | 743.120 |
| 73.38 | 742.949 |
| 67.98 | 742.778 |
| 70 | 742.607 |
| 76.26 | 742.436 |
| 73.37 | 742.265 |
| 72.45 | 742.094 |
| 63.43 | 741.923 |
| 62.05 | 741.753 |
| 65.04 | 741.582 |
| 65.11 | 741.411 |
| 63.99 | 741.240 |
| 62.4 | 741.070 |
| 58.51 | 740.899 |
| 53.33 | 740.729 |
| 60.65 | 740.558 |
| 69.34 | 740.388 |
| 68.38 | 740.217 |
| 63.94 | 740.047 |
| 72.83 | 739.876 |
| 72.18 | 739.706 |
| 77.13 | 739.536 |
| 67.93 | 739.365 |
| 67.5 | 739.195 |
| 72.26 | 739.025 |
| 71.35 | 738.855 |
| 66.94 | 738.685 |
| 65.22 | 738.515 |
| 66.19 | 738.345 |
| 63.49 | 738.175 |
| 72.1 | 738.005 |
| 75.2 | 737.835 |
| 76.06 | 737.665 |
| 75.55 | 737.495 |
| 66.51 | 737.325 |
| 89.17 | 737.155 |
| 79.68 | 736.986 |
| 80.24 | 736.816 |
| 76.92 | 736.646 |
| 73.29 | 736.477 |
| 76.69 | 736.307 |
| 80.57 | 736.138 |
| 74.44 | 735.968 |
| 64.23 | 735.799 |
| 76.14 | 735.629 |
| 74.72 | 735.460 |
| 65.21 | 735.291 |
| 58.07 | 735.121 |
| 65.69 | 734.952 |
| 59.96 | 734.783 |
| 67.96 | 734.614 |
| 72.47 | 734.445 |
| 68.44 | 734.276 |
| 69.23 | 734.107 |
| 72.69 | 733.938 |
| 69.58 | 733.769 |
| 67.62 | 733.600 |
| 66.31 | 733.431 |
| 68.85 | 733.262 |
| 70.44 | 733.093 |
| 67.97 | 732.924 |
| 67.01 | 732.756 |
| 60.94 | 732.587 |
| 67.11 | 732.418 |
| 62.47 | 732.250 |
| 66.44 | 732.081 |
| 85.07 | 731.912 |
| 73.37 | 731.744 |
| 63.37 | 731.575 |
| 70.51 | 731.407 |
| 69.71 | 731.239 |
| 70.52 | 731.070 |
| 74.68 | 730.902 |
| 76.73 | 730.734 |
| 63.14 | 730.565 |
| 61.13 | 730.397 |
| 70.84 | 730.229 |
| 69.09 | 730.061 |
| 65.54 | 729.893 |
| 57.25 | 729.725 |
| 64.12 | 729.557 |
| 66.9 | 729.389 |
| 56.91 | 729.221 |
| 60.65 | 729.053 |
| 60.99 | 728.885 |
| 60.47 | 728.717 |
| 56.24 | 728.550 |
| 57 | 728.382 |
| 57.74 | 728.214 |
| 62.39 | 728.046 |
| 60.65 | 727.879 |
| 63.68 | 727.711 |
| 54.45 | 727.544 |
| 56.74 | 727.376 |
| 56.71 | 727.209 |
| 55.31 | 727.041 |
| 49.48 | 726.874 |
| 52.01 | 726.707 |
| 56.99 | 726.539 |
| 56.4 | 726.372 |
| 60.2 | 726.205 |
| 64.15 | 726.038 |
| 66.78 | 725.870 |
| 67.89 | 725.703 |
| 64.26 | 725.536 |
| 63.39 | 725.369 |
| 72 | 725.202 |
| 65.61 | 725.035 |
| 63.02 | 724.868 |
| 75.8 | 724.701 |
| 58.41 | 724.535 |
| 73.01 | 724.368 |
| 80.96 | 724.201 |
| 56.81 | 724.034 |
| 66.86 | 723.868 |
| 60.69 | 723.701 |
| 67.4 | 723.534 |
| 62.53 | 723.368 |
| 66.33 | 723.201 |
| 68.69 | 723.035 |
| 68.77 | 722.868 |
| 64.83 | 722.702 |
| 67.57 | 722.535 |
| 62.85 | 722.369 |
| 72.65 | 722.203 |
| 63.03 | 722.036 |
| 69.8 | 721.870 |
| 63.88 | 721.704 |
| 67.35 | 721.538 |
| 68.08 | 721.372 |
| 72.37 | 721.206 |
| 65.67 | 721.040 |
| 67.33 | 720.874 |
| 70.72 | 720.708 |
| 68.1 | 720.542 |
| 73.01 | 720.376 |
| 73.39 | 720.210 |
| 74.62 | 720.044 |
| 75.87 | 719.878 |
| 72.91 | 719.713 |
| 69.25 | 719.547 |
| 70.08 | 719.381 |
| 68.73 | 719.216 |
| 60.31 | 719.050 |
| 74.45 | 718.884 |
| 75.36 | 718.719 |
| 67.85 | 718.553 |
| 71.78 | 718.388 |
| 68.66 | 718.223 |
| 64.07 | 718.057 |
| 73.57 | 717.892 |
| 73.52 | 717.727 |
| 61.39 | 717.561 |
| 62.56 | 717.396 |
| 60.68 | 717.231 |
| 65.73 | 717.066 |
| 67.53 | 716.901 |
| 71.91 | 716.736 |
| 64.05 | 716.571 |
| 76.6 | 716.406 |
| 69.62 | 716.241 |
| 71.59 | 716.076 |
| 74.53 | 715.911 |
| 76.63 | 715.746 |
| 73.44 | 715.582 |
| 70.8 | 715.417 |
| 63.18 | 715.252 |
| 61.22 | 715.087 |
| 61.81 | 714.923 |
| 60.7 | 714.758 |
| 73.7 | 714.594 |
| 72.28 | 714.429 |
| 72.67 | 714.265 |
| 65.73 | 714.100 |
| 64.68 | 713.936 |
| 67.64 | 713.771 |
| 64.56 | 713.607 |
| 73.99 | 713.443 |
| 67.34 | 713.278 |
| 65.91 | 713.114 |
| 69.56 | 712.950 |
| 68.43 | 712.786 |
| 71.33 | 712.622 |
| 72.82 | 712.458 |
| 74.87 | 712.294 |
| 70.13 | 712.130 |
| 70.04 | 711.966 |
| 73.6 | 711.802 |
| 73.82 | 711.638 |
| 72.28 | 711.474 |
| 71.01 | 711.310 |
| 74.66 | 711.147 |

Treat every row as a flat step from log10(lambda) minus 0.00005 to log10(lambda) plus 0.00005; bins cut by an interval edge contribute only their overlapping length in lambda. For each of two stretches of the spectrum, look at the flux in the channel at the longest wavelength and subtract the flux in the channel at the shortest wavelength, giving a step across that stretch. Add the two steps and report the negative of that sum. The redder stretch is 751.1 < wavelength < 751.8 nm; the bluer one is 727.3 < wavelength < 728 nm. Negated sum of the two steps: -15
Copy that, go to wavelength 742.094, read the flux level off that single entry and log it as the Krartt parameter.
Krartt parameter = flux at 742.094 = 72.45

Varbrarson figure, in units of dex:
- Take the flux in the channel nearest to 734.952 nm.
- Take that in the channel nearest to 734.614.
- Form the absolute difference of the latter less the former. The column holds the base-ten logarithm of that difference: 0.36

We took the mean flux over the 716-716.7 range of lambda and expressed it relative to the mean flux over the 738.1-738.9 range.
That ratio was 1.06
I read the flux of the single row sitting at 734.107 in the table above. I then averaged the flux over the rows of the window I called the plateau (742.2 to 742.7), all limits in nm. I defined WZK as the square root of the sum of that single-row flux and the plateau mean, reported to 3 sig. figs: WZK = 11.9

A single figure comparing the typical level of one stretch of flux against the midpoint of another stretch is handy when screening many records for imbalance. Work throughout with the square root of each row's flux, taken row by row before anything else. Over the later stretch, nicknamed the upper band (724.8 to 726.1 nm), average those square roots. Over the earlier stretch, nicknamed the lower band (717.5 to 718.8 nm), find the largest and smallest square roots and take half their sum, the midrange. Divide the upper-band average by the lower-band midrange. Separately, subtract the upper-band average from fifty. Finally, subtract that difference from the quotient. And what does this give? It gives -40.90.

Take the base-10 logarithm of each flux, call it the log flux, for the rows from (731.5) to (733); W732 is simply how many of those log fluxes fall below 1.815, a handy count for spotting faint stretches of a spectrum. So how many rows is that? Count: 3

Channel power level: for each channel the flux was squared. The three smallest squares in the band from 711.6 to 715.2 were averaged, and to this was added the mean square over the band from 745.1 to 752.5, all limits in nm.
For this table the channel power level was 9319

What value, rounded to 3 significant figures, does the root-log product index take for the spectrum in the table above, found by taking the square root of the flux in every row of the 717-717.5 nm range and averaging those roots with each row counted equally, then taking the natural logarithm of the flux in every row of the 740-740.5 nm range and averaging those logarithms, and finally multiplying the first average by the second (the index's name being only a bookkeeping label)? 33.4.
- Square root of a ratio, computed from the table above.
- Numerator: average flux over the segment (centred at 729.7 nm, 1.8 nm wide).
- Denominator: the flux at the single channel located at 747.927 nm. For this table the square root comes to 0.88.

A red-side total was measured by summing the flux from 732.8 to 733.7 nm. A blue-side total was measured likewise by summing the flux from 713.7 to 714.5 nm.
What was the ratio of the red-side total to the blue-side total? 0.99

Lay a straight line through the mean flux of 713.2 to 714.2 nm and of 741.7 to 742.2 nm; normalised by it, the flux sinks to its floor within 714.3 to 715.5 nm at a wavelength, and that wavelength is 714.758 nm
